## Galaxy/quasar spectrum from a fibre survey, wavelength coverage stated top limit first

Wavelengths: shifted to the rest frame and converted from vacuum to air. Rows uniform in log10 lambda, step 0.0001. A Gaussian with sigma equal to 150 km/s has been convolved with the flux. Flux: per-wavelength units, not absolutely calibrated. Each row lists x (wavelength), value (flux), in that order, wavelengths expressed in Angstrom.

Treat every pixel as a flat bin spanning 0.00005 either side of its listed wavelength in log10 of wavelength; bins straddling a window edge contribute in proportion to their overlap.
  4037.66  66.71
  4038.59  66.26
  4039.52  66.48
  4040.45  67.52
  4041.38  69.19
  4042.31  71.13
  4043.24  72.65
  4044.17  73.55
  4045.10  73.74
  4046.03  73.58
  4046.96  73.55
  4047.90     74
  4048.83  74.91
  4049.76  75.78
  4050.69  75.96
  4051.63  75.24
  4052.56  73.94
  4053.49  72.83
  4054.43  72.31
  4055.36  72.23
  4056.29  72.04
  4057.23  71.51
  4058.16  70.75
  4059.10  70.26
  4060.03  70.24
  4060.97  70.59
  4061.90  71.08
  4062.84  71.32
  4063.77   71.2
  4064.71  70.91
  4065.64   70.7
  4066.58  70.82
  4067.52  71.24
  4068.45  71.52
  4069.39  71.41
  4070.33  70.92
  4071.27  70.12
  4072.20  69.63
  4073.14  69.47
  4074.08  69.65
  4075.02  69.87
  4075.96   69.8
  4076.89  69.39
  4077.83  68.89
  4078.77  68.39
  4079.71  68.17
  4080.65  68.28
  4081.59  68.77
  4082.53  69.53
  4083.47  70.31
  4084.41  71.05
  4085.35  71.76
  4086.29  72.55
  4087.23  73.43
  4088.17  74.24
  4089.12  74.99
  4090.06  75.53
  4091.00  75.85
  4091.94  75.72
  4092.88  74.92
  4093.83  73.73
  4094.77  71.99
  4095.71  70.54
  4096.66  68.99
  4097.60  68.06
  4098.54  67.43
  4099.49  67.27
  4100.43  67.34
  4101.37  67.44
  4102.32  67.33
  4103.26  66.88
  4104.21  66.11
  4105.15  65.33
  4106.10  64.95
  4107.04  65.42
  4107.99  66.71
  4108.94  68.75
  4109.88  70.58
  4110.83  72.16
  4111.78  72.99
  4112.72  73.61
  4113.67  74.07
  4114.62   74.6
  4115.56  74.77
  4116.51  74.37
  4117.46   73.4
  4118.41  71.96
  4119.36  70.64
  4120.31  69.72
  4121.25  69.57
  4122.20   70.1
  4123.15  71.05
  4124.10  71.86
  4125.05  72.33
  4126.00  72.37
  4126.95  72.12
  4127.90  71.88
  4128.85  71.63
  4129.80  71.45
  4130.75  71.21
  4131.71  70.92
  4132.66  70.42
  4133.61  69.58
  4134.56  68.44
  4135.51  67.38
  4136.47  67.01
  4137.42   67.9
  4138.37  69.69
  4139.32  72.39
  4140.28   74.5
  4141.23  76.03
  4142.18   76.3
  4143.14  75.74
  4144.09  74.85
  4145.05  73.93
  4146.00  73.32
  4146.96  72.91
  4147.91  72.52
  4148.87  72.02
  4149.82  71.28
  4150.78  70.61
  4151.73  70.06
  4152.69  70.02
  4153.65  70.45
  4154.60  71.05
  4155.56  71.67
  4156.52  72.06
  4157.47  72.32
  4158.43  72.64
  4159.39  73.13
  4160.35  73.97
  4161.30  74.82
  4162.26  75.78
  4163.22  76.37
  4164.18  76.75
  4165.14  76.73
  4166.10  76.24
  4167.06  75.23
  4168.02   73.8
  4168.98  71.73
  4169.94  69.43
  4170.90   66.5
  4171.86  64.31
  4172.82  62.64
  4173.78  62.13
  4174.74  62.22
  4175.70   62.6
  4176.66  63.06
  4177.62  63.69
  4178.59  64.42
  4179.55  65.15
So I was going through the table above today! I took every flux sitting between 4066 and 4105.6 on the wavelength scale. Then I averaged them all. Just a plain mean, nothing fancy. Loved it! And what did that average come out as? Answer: 70.3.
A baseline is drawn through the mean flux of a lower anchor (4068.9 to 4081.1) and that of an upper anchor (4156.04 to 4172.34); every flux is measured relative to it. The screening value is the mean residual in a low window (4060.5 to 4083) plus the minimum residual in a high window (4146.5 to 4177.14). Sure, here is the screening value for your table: -11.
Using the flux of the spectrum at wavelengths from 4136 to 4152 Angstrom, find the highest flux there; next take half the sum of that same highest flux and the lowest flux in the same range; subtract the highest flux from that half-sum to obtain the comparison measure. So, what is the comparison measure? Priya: -4.6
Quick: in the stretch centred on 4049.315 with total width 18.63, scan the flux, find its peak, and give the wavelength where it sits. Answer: 4050.69 Angstrom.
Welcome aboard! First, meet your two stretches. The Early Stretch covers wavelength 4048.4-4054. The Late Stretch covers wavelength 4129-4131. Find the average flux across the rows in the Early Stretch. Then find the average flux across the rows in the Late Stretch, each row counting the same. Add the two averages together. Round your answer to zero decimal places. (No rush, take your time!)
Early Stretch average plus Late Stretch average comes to 146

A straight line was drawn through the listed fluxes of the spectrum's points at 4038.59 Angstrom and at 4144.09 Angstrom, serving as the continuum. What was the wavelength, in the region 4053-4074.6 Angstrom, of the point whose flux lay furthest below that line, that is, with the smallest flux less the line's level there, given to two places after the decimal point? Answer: 4073.14 Angstrom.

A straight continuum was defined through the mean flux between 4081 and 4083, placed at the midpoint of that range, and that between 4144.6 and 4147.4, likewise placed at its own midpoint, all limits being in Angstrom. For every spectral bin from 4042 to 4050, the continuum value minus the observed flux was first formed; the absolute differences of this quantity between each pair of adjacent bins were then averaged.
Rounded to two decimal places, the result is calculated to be 0.60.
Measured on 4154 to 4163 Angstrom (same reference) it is 0.53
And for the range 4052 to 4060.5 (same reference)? 0.52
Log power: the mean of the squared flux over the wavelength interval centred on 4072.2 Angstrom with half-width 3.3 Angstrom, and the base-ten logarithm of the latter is 3.69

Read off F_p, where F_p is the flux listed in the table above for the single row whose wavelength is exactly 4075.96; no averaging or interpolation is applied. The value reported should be 69.8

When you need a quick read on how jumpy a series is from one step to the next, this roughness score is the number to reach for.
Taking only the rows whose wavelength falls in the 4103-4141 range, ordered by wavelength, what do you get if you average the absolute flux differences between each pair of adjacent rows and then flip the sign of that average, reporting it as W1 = -0.84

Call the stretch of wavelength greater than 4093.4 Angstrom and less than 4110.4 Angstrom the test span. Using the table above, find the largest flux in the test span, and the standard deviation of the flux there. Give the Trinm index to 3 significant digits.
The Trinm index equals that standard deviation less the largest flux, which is -71.4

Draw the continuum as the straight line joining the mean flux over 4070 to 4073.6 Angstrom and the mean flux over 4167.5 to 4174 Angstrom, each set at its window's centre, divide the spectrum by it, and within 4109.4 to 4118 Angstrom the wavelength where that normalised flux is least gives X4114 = 4109.88 Angstrom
